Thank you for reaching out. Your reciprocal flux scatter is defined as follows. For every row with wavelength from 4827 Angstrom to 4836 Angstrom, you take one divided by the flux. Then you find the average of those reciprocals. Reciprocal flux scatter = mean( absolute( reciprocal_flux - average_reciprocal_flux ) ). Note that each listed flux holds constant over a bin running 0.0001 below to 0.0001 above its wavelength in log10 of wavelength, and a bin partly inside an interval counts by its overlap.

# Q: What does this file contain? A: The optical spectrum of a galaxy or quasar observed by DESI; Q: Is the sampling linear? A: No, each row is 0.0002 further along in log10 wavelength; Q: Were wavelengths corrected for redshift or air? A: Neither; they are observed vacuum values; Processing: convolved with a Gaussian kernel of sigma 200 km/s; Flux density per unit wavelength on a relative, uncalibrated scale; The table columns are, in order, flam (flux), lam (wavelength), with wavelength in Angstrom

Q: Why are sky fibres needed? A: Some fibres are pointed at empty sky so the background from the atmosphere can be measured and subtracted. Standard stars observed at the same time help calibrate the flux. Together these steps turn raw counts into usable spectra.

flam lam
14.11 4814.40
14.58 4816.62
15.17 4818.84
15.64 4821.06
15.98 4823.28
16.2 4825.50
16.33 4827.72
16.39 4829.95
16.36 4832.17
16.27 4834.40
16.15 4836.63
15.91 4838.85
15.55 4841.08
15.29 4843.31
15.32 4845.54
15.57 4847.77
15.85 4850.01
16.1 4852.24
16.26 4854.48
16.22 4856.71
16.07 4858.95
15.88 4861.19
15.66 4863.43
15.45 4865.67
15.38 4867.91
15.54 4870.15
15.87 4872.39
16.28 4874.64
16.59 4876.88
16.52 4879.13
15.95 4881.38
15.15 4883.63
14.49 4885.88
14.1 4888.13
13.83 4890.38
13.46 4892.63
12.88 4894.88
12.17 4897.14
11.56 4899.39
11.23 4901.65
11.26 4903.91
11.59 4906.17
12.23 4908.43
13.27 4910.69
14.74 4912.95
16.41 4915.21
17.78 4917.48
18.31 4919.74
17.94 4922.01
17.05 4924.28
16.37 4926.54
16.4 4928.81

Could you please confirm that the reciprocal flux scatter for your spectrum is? 0.0001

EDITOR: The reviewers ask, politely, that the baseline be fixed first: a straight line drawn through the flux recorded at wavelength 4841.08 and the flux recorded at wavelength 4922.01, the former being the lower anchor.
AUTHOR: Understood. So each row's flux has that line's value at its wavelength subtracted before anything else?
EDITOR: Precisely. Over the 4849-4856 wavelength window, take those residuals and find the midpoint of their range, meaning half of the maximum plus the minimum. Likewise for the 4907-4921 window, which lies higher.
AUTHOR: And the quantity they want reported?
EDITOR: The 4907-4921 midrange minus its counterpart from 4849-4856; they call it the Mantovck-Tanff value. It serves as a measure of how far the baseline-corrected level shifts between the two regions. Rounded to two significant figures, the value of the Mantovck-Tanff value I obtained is -2.6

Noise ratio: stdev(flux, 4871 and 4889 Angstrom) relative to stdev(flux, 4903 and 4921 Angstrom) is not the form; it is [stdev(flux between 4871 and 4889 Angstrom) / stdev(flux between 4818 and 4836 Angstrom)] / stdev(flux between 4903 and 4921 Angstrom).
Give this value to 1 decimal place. 0.8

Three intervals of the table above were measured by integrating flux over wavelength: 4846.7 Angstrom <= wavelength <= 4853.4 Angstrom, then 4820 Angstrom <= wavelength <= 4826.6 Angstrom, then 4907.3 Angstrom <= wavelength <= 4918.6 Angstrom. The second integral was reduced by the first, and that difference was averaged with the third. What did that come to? 84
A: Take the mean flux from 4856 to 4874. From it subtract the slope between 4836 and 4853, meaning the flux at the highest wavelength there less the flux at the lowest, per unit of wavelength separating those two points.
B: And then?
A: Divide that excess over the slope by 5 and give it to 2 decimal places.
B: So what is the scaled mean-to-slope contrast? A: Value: 3.15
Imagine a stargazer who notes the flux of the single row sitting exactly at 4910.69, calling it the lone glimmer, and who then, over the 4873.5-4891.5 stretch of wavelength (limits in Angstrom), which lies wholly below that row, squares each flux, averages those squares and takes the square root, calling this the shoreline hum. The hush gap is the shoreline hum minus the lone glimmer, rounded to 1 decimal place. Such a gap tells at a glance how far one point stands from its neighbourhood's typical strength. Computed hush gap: 2.1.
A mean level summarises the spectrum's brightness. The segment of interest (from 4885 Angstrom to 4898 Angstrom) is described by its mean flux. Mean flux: 13.5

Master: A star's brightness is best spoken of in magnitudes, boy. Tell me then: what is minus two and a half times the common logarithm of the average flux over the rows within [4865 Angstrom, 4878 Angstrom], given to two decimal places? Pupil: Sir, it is -3.00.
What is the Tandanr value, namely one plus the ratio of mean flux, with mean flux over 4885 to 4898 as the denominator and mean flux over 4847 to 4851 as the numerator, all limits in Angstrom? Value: 2.16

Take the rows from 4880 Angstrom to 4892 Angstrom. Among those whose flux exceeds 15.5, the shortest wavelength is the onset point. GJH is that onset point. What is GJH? 4881.38 Angstrom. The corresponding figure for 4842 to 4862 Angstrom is 4847.77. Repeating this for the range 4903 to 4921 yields 4915.21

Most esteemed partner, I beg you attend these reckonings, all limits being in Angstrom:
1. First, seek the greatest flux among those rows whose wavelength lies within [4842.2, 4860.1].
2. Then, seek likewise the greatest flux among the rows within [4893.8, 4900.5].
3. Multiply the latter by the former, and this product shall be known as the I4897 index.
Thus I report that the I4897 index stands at 209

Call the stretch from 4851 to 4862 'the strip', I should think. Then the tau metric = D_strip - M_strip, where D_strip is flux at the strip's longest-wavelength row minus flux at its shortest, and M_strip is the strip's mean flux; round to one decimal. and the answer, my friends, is -16.3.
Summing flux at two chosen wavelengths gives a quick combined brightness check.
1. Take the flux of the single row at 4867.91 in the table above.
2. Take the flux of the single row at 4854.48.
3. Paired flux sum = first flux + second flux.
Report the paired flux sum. 31.6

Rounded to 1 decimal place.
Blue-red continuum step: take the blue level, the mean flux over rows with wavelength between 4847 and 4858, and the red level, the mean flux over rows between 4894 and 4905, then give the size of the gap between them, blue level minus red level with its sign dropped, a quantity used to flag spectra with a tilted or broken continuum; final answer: 4.2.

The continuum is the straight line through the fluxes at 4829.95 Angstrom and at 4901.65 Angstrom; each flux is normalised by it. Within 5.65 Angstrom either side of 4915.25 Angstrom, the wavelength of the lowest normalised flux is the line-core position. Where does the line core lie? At 4910.69 Angstrom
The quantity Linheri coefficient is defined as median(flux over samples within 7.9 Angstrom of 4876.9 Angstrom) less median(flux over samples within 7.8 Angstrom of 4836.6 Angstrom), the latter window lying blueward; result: -0.20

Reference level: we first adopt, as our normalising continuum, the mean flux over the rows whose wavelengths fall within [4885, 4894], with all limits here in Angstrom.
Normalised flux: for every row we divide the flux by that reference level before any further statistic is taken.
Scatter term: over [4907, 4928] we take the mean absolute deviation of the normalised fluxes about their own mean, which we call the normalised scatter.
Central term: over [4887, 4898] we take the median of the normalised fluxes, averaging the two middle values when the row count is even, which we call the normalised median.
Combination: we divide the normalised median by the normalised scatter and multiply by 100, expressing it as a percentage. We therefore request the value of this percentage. 777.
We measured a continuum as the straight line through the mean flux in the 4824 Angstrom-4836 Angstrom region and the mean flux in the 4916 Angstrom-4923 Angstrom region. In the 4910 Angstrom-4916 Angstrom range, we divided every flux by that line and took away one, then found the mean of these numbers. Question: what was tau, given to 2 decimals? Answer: -0.17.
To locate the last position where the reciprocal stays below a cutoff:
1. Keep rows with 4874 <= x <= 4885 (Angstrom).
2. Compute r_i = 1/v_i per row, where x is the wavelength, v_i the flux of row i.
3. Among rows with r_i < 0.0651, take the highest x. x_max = 4881.38 Angstrom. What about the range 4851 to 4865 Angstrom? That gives 4863.43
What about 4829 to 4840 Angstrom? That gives 4838.85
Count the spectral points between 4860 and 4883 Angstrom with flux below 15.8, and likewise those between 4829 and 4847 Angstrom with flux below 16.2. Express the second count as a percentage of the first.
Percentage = 125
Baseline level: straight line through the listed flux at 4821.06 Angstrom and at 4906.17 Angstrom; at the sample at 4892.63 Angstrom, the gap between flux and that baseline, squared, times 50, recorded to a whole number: 75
